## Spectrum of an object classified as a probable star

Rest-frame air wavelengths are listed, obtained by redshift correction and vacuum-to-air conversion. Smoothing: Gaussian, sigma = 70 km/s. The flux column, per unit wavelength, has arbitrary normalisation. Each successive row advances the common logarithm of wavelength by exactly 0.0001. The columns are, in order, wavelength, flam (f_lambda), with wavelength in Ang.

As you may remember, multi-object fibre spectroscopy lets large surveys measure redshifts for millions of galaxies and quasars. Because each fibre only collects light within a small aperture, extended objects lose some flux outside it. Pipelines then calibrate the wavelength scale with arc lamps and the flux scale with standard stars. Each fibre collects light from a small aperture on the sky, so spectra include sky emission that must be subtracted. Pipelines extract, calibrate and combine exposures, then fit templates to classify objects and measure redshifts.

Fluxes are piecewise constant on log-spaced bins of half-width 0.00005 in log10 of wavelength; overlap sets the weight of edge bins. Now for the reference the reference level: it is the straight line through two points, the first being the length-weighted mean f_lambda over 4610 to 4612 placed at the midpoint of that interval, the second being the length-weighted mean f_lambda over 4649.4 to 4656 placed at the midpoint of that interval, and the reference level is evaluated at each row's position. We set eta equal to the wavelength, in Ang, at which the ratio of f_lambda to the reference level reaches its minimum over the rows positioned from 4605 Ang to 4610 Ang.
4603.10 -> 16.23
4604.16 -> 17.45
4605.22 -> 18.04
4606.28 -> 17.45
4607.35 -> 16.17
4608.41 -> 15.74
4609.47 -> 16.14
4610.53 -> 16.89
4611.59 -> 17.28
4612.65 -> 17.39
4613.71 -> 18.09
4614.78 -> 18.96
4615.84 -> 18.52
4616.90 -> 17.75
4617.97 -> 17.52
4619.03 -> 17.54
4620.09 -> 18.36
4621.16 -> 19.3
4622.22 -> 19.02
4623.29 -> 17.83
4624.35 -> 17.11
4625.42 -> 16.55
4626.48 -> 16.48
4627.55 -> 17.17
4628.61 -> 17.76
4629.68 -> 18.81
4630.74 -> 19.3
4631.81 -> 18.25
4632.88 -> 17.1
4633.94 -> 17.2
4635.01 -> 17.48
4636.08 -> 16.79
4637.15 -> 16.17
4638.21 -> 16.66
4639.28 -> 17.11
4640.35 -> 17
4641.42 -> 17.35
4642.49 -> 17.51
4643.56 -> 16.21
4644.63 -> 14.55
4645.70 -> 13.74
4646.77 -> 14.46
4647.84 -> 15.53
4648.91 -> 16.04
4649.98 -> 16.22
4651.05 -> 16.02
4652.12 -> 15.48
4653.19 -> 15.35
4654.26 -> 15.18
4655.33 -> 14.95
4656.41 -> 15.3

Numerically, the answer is 4608.41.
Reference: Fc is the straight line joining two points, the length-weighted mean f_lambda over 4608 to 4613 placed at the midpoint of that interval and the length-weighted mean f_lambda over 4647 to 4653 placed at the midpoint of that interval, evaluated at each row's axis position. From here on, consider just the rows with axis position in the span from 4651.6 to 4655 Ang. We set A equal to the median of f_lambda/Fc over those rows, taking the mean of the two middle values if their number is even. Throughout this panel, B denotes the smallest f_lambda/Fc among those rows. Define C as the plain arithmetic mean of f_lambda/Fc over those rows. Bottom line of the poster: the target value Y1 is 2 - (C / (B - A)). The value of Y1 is 108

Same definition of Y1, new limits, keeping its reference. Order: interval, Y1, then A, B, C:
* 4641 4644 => 18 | 1.09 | 1.02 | 1.07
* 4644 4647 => 21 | 0.91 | 0.87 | 0.90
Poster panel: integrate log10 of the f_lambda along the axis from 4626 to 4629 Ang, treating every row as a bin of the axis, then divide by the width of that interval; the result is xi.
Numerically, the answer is 1.23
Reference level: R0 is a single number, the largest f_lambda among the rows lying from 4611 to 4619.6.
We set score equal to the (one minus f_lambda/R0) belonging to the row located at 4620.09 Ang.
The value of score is 0.03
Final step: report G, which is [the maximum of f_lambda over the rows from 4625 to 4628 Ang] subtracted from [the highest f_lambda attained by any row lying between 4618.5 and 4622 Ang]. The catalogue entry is 2.1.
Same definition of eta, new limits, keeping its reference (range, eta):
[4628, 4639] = 4637.15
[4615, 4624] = 4617.97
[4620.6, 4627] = 4626.48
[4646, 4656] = 4646.77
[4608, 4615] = 4608.41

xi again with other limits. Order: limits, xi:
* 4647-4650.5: 1.20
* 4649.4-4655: 1.20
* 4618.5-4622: 1.27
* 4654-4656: 1.17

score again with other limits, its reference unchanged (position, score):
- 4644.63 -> 0.23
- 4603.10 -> 0.14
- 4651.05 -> 0.16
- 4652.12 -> 0.18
